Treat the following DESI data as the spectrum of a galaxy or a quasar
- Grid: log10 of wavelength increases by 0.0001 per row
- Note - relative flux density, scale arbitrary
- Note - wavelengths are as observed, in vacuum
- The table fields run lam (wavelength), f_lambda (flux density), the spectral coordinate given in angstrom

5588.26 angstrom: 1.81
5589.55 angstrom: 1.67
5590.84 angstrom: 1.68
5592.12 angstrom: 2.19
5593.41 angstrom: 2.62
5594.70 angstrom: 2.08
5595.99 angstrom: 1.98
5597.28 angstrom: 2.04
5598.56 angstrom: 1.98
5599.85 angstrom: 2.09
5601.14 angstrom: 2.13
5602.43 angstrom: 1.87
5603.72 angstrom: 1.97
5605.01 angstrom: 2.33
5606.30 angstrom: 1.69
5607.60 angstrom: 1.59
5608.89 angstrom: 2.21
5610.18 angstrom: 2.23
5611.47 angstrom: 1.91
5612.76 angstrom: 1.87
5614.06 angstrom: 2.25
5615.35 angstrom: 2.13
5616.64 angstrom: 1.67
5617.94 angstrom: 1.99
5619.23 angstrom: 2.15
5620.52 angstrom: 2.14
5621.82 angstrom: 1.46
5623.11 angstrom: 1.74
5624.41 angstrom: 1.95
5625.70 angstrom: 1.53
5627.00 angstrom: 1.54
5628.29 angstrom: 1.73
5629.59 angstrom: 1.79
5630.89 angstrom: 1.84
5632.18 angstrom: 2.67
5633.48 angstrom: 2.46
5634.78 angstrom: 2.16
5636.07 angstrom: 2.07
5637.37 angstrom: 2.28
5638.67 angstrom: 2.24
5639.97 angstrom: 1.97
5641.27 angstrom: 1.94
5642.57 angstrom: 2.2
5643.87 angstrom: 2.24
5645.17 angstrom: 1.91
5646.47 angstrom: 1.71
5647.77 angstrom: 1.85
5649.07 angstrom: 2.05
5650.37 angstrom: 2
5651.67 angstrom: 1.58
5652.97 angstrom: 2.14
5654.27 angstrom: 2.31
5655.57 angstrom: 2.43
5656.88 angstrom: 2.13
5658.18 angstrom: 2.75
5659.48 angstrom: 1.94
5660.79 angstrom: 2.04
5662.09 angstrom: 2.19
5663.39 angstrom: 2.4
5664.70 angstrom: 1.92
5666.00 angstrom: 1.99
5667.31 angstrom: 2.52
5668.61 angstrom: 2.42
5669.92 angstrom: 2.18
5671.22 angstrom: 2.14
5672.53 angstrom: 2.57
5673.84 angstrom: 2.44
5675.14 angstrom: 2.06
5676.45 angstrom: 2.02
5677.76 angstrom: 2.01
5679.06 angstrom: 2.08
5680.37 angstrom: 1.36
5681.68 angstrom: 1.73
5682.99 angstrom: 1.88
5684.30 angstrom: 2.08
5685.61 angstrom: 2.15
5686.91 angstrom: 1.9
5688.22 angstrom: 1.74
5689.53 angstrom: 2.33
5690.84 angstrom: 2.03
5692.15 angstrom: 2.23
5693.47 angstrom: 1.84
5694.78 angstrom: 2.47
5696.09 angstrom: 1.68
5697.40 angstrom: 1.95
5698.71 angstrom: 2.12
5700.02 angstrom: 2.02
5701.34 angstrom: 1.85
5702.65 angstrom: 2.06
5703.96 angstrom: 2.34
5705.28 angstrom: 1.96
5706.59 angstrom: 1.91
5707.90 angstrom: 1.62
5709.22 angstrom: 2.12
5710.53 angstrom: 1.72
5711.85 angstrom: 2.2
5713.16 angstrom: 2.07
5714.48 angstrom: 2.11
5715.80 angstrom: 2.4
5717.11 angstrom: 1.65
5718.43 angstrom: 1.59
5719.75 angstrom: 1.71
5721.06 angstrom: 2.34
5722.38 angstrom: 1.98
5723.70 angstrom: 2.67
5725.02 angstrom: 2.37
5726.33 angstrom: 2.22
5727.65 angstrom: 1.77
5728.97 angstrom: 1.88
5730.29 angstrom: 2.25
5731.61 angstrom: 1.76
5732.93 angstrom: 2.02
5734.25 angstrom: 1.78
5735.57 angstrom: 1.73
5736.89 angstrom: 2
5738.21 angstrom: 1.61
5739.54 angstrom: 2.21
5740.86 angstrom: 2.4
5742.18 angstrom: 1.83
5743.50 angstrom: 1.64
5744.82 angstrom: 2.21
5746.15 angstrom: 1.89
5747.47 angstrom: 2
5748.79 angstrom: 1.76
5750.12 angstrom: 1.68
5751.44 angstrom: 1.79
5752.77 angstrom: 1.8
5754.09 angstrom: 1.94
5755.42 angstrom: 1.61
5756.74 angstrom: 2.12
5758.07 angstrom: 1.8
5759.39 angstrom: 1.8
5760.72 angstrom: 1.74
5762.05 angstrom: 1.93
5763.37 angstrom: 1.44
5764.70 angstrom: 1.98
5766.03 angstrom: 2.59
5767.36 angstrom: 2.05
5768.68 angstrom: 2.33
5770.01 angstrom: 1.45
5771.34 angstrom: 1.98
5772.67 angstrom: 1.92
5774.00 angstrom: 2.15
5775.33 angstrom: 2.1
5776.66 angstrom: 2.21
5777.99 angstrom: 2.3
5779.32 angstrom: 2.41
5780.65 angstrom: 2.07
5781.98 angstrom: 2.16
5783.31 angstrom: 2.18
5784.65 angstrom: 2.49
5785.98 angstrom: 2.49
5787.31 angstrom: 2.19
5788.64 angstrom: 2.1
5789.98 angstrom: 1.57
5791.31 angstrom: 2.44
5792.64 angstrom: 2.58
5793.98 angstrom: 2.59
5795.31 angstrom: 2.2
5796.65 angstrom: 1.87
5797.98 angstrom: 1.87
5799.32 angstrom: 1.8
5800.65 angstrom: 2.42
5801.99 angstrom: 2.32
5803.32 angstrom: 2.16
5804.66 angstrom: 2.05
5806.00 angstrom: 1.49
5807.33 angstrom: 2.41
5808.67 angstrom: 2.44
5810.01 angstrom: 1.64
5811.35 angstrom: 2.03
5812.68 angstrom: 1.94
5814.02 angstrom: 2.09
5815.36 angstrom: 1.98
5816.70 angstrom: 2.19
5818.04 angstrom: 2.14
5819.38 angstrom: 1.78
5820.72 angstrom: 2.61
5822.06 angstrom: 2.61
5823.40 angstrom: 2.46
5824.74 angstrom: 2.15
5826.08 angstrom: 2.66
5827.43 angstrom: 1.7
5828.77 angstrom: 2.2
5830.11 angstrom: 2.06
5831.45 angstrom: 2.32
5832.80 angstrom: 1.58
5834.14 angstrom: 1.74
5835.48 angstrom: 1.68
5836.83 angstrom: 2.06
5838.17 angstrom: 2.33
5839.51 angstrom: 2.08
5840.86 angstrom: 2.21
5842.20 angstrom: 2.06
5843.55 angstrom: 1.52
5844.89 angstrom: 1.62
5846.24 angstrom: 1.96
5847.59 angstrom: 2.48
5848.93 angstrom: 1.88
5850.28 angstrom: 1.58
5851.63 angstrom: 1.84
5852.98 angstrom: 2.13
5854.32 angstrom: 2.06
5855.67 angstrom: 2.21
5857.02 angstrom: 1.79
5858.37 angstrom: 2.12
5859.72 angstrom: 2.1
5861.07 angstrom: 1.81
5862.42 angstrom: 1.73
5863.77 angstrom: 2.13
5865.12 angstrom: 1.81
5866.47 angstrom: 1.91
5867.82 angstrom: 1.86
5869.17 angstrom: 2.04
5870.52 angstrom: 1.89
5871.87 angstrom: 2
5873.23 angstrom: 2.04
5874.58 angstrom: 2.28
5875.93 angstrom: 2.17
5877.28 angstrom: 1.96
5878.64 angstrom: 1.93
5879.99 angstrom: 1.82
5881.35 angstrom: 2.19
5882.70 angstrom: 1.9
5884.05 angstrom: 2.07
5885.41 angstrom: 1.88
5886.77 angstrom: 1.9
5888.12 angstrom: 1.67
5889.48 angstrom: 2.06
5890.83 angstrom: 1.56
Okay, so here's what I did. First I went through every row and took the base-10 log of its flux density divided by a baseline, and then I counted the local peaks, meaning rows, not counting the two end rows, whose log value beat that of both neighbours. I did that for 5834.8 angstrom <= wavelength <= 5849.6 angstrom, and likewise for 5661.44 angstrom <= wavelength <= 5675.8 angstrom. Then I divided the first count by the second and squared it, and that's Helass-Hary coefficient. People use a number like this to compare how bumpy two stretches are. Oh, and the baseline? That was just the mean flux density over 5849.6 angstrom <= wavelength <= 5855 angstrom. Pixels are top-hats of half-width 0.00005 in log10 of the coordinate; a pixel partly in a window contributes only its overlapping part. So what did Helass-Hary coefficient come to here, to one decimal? 1.0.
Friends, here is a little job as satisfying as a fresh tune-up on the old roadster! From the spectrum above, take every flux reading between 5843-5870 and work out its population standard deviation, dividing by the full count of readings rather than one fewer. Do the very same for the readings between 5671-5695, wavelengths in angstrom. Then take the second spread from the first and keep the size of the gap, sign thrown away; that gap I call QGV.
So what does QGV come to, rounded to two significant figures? 0.052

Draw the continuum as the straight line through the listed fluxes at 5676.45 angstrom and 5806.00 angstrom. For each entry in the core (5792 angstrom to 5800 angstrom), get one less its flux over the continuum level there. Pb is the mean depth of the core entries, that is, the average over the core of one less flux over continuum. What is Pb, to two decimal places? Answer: -0.40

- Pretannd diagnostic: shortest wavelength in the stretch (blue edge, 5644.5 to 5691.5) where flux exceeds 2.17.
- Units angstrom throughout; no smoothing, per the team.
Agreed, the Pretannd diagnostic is 5654.27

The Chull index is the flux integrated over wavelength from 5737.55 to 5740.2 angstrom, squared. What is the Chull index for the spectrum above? 25.5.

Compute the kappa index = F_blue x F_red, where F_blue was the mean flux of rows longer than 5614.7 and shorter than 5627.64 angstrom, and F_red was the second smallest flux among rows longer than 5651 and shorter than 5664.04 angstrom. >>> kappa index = 3.6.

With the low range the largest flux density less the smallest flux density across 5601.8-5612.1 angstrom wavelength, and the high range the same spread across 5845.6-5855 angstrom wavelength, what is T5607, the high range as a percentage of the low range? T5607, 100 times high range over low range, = 122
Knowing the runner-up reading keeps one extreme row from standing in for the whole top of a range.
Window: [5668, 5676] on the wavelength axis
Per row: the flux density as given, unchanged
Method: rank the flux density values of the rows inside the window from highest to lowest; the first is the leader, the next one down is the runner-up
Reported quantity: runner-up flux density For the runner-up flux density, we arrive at 2.44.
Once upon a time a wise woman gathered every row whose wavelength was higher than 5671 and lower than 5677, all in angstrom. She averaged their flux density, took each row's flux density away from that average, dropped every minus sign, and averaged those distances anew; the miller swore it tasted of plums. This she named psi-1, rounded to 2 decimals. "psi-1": 0.21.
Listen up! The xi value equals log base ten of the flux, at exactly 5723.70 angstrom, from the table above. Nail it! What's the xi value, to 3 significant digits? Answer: 0.427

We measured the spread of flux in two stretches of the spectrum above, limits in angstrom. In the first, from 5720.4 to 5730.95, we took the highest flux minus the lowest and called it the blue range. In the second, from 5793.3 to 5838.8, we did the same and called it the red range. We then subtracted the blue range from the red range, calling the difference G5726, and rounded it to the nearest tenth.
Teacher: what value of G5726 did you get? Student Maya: 0.3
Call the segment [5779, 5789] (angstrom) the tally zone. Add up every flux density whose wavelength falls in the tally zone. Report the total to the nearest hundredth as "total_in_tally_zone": 18.09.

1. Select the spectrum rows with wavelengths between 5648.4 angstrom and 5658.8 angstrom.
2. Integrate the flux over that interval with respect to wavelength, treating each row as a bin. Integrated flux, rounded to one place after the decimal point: 22.6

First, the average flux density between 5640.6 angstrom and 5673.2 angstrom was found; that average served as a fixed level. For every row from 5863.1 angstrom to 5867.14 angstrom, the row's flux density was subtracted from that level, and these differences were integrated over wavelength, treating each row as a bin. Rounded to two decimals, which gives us 0.78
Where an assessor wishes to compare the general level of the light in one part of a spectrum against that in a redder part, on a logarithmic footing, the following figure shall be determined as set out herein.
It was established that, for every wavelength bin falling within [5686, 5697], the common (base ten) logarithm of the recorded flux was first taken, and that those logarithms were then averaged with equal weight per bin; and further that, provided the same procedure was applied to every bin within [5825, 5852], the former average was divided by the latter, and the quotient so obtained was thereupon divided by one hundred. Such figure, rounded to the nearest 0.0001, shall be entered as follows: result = 0.0104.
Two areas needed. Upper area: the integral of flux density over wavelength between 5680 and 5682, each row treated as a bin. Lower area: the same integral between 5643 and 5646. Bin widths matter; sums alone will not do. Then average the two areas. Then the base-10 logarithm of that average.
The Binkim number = 0.67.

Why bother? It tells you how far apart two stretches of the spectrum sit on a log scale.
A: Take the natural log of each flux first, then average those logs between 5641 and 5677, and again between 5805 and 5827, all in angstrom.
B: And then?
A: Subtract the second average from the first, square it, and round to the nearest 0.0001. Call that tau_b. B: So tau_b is 0.0000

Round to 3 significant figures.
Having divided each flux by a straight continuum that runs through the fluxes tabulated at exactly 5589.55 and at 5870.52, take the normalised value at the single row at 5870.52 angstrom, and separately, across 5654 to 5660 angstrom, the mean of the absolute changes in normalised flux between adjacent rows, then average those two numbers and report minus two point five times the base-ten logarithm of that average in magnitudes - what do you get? 0.494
